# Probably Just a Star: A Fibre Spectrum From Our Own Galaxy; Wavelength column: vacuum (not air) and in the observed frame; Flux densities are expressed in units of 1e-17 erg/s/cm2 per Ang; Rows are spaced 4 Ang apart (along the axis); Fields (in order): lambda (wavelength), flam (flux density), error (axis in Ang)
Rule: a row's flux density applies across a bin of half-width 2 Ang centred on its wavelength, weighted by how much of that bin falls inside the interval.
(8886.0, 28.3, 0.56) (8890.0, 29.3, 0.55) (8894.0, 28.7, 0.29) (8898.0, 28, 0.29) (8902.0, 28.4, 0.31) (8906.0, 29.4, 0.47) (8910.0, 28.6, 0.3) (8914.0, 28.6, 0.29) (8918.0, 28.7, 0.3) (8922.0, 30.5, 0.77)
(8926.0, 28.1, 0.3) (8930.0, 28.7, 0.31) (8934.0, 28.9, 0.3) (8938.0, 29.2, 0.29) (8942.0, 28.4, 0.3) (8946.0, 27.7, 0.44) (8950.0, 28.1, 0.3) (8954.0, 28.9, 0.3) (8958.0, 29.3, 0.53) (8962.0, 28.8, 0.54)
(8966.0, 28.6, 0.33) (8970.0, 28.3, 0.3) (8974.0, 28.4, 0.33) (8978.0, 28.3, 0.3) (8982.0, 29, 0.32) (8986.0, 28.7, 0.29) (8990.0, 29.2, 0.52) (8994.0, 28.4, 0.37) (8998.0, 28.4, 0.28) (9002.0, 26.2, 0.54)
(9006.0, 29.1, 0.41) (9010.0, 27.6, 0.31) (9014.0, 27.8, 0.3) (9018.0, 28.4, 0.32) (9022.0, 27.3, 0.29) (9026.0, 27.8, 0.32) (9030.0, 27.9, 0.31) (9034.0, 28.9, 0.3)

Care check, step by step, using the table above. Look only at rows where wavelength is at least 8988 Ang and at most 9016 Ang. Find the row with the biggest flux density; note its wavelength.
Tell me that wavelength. 8990.0 Ang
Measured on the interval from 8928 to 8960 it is 8958.0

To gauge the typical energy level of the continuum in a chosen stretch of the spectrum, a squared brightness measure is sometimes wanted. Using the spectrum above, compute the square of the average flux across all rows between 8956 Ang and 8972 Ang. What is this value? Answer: 827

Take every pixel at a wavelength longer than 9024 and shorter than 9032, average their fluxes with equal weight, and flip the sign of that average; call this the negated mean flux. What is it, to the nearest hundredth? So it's -27.85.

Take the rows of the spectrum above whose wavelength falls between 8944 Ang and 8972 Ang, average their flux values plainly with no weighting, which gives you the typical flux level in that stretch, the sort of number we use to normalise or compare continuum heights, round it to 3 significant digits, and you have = 28.5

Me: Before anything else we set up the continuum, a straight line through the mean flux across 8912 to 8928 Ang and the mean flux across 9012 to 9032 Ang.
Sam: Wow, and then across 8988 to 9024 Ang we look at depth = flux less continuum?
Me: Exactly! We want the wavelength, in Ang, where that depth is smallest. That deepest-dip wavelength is 9002.0 Ang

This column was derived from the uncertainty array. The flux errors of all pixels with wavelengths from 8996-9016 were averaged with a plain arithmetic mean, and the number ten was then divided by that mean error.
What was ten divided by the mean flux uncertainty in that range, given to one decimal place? 27.2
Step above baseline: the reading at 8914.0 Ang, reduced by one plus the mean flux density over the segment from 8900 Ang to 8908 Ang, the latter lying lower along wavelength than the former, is -1.30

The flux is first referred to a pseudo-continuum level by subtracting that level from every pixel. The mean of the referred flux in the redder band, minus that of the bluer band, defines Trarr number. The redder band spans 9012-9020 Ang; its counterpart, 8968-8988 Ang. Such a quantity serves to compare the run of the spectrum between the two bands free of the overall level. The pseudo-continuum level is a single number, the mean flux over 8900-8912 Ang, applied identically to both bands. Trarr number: -0.44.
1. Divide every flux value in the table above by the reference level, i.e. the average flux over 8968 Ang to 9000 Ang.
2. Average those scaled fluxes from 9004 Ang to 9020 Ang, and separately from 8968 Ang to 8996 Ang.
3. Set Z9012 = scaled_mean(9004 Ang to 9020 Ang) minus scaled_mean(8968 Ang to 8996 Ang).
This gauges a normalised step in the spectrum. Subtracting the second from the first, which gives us -0.014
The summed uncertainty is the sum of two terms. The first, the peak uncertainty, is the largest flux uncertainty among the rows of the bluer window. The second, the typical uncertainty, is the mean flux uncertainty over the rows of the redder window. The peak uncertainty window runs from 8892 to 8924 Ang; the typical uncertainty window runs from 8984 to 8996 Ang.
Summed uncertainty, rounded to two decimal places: 1.16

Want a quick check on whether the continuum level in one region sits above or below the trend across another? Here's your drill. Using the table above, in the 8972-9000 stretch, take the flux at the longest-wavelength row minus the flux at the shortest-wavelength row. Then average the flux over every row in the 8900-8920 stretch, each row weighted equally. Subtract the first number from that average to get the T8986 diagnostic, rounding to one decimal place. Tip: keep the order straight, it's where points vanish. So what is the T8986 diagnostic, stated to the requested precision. 28.7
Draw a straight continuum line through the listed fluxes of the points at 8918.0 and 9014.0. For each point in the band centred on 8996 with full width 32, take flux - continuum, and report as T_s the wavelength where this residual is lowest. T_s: 9002.0 Ang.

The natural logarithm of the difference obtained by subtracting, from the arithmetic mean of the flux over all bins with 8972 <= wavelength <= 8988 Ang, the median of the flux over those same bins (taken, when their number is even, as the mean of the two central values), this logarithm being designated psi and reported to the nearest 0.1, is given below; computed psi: -3.0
